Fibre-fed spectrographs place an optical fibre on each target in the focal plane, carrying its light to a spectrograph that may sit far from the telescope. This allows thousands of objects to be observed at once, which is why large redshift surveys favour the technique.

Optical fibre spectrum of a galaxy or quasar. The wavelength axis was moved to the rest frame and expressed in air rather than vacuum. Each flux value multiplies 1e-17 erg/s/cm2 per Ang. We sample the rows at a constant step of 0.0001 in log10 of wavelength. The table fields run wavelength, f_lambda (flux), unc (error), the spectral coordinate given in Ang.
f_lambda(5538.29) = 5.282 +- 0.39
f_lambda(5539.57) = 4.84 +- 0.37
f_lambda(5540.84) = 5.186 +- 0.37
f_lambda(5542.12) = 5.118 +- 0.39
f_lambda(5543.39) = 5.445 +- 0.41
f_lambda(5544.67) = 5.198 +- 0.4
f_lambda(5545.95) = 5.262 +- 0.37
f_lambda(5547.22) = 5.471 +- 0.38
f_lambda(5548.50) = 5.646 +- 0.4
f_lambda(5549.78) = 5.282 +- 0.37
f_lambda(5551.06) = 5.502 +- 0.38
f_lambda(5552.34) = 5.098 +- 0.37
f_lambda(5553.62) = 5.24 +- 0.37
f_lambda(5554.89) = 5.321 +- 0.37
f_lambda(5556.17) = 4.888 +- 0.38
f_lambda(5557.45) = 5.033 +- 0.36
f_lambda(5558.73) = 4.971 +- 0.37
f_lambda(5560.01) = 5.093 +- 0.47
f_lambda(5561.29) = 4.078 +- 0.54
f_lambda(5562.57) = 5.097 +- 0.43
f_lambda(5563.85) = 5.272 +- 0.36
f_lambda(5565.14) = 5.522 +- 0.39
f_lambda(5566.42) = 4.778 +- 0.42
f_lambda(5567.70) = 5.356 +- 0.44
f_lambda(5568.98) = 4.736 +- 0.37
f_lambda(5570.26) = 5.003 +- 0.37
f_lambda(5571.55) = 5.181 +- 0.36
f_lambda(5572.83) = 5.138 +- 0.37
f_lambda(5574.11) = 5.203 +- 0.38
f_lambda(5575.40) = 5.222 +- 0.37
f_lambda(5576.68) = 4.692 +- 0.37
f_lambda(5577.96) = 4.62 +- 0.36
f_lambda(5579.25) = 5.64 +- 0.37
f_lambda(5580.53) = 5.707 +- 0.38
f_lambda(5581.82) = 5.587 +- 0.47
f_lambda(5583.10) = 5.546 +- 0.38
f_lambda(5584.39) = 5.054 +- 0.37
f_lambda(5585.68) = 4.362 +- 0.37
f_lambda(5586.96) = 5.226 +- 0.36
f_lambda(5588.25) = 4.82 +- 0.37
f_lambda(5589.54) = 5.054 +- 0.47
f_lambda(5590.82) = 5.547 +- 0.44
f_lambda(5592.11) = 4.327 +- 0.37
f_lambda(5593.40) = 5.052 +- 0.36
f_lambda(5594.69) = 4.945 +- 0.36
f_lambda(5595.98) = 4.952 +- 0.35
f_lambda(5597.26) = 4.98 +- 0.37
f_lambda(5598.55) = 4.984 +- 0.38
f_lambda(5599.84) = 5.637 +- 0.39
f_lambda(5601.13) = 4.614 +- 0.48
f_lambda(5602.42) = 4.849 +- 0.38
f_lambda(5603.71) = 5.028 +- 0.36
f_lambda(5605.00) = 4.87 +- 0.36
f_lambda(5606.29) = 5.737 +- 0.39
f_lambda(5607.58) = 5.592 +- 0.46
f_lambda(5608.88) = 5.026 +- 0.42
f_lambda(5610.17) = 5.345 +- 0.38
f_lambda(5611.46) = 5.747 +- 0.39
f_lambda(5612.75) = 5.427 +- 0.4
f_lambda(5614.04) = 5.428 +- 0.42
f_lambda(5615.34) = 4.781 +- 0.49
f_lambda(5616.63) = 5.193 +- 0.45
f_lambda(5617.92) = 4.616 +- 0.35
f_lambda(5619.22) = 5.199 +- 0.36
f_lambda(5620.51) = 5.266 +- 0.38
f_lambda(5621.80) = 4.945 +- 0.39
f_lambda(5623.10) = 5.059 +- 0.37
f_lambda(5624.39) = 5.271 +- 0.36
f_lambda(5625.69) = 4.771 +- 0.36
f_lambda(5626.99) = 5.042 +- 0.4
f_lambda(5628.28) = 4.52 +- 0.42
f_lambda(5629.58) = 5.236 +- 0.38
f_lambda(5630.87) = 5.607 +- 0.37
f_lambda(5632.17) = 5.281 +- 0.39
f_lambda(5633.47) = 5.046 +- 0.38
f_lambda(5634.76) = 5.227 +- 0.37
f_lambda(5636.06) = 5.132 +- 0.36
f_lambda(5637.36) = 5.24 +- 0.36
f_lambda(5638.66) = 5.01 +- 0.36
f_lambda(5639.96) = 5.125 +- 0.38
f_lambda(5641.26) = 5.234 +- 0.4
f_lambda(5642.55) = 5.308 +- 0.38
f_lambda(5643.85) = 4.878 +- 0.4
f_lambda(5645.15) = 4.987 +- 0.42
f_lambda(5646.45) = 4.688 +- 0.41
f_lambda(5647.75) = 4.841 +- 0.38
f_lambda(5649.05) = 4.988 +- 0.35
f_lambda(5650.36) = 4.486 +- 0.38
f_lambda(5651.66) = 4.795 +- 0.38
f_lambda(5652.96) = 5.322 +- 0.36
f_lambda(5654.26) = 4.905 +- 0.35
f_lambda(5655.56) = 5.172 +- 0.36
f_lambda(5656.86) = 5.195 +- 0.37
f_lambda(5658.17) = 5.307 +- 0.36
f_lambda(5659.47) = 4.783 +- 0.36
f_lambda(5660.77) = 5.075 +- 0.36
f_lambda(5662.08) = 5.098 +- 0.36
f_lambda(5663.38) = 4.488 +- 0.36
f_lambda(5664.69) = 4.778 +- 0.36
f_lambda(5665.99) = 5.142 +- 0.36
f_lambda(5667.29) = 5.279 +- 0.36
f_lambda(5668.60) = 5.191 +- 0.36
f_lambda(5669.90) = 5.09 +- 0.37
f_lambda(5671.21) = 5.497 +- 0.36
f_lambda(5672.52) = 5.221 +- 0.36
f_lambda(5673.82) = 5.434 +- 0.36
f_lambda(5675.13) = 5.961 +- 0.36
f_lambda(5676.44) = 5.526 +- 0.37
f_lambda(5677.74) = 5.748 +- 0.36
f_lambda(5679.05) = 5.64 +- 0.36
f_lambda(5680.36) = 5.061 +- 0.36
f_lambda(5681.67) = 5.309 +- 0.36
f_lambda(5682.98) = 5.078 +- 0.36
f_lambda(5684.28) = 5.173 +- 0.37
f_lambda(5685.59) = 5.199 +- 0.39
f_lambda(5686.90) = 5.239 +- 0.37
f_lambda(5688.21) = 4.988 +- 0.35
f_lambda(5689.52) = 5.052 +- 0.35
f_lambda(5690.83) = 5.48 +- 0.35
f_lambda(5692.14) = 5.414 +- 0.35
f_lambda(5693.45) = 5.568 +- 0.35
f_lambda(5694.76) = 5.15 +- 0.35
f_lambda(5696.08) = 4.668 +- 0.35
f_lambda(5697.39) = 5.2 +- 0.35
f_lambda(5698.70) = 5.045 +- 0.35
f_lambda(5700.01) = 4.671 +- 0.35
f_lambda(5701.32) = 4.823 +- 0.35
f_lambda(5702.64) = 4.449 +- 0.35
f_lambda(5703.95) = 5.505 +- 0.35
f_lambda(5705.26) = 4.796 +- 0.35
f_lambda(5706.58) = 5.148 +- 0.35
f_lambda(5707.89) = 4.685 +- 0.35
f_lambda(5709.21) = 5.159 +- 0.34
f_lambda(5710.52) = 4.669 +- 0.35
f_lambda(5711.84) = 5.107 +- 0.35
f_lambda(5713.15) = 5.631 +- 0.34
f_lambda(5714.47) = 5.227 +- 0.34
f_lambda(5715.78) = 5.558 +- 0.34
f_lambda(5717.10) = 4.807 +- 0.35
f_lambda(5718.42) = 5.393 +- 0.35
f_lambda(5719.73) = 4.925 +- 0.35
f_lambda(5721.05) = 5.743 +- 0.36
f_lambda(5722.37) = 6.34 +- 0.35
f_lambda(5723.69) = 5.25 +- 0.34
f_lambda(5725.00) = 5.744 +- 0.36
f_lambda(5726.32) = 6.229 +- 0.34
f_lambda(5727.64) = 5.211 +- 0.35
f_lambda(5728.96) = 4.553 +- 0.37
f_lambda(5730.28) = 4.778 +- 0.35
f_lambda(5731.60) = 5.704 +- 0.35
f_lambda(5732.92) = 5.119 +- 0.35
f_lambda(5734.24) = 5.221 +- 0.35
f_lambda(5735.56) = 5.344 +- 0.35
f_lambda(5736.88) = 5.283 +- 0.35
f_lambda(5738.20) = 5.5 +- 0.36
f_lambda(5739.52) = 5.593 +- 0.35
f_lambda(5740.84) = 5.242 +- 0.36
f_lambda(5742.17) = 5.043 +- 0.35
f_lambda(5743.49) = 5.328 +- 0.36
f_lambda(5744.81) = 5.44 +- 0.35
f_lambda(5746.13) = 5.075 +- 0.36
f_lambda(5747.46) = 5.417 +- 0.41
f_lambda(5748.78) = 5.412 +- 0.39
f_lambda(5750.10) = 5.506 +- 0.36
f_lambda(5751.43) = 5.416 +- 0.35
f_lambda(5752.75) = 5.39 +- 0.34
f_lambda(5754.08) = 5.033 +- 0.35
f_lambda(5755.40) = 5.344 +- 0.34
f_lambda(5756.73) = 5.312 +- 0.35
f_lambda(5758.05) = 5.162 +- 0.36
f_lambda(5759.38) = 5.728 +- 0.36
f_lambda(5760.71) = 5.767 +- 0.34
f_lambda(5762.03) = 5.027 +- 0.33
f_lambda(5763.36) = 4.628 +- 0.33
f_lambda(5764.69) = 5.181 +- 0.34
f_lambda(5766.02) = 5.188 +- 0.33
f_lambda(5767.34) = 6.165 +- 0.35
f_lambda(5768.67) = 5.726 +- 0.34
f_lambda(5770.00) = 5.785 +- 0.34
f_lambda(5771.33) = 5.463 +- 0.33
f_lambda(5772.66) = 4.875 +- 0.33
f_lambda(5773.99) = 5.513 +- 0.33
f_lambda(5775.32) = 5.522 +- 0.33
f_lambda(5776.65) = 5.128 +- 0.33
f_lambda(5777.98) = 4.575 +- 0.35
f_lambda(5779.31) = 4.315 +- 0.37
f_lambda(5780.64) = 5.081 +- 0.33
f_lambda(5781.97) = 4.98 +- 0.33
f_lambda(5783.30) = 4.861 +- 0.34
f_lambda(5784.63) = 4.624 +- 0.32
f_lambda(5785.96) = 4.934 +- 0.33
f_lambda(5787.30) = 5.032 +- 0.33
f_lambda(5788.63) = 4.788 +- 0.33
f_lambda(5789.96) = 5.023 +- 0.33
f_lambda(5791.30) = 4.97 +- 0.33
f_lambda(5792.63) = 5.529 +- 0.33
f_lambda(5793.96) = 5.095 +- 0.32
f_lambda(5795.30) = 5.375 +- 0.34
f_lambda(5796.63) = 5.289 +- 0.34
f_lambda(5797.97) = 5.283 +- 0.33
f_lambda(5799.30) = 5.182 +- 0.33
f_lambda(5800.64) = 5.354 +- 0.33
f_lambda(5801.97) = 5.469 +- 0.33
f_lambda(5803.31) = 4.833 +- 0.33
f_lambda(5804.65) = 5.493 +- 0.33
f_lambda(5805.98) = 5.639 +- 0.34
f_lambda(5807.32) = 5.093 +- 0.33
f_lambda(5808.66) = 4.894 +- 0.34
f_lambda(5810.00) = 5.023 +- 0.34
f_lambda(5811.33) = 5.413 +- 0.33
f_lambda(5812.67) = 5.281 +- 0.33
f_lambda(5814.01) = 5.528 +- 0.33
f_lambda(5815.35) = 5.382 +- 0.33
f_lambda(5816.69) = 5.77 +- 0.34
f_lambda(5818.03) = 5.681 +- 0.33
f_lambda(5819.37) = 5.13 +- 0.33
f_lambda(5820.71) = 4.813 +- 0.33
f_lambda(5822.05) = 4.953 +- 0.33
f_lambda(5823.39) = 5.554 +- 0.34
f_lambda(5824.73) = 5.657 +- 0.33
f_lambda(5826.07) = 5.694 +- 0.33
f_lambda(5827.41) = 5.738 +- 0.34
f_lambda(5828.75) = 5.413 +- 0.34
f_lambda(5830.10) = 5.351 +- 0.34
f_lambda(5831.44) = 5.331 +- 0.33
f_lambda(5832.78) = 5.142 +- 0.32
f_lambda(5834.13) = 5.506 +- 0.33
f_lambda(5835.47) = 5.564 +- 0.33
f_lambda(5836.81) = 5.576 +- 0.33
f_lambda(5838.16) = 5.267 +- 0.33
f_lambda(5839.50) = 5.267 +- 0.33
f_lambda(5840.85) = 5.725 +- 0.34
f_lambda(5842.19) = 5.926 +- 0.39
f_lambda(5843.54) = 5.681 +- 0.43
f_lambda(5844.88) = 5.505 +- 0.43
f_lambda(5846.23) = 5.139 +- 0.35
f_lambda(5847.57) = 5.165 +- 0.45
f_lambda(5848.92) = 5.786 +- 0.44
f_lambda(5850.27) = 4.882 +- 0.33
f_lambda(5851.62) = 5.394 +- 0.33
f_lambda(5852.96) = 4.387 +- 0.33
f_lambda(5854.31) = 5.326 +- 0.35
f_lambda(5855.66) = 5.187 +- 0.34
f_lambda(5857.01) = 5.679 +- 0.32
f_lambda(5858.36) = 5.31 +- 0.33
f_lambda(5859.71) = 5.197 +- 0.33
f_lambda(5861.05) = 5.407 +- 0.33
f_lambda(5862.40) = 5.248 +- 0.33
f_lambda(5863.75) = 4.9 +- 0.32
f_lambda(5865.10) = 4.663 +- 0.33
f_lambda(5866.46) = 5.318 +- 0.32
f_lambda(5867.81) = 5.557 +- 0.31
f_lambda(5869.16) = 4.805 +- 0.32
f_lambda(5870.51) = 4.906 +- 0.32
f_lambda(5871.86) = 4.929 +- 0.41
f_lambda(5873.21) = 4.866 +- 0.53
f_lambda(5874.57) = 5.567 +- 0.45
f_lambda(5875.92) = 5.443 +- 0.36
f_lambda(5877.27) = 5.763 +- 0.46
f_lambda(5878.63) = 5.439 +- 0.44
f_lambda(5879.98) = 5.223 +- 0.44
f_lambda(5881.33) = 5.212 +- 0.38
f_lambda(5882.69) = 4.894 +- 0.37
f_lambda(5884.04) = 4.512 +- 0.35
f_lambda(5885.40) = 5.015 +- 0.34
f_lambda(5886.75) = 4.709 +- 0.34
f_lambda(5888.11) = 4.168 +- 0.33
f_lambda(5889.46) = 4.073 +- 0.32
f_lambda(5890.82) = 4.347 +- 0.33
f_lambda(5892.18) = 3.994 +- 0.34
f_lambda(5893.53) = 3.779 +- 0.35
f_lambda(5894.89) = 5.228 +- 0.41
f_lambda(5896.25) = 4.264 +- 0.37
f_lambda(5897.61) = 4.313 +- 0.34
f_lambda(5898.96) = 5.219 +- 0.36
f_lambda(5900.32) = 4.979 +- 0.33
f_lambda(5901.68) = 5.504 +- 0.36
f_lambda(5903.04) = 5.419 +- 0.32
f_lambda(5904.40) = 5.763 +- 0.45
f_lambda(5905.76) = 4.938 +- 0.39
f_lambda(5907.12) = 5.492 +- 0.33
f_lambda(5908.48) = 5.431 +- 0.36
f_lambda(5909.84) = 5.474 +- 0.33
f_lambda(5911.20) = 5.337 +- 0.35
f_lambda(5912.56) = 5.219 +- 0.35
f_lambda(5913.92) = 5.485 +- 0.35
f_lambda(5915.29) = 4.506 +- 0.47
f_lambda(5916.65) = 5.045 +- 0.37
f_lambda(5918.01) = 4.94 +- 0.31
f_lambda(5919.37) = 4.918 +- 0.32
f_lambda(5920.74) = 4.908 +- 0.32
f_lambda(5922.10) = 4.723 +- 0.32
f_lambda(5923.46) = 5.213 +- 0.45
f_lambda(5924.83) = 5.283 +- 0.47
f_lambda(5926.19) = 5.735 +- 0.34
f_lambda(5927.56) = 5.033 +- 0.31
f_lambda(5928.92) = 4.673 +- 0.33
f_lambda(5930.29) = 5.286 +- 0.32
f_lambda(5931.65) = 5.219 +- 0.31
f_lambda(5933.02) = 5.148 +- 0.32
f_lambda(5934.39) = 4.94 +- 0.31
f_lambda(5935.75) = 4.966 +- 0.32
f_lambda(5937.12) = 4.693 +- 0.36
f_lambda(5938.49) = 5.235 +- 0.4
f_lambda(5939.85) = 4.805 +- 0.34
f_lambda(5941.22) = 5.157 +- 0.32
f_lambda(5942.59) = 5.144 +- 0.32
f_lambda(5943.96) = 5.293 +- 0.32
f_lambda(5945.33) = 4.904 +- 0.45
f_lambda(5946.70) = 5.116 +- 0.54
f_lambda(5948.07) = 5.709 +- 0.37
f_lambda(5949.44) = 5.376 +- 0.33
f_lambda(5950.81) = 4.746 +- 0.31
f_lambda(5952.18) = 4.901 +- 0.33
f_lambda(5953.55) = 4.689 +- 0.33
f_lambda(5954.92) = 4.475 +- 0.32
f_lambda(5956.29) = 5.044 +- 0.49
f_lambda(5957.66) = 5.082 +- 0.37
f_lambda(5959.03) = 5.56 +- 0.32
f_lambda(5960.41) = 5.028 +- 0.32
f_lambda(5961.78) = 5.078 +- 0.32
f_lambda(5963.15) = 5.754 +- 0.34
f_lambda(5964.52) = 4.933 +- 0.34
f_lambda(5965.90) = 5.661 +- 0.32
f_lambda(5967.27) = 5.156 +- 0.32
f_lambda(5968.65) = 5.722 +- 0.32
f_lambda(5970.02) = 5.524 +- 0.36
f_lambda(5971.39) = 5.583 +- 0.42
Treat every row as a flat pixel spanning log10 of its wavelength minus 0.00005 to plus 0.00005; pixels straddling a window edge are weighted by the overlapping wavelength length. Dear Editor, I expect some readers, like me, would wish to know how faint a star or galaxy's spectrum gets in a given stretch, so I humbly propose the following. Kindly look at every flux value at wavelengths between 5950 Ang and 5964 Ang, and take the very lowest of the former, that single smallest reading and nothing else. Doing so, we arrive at 4.475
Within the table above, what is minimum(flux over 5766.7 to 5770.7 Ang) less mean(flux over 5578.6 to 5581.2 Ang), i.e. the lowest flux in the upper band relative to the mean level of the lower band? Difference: 0.1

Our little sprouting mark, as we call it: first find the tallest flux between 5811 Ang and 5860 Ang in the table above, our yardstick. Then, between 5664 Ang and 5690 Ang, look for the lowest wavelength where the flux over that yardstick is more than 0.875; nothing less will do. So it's 5667.29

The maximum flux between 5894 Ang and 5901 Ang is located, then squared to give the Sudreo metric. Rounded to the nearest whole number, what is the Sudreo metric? 27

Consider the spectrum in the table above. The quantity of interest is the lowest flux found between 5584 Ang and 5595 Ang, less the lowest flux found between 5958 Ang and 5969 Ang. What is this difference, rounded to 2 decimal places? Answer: -0.61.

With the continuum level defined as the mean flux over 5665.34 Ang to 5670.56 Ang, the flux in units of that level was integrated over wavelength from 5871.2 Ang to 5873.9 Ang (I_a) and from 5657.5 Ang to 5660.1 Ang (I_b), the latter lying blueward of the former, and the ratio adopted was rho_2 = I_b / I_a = 0.99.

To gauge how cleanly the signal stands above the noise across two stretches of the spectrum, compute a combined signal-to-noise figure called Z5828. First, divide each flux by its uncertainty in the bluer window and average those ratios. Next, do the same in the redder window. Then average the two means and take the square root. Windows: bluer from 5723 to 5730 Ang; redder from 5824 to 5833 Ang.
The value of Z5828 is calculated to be 3.99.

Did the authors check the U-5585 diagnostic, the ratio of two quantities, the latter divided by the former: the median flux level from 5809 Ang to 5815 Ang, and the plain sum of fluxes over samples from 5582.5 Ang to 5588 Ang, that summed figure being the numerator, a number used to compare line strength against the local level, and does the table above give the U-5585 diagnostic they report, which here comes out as 3.78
